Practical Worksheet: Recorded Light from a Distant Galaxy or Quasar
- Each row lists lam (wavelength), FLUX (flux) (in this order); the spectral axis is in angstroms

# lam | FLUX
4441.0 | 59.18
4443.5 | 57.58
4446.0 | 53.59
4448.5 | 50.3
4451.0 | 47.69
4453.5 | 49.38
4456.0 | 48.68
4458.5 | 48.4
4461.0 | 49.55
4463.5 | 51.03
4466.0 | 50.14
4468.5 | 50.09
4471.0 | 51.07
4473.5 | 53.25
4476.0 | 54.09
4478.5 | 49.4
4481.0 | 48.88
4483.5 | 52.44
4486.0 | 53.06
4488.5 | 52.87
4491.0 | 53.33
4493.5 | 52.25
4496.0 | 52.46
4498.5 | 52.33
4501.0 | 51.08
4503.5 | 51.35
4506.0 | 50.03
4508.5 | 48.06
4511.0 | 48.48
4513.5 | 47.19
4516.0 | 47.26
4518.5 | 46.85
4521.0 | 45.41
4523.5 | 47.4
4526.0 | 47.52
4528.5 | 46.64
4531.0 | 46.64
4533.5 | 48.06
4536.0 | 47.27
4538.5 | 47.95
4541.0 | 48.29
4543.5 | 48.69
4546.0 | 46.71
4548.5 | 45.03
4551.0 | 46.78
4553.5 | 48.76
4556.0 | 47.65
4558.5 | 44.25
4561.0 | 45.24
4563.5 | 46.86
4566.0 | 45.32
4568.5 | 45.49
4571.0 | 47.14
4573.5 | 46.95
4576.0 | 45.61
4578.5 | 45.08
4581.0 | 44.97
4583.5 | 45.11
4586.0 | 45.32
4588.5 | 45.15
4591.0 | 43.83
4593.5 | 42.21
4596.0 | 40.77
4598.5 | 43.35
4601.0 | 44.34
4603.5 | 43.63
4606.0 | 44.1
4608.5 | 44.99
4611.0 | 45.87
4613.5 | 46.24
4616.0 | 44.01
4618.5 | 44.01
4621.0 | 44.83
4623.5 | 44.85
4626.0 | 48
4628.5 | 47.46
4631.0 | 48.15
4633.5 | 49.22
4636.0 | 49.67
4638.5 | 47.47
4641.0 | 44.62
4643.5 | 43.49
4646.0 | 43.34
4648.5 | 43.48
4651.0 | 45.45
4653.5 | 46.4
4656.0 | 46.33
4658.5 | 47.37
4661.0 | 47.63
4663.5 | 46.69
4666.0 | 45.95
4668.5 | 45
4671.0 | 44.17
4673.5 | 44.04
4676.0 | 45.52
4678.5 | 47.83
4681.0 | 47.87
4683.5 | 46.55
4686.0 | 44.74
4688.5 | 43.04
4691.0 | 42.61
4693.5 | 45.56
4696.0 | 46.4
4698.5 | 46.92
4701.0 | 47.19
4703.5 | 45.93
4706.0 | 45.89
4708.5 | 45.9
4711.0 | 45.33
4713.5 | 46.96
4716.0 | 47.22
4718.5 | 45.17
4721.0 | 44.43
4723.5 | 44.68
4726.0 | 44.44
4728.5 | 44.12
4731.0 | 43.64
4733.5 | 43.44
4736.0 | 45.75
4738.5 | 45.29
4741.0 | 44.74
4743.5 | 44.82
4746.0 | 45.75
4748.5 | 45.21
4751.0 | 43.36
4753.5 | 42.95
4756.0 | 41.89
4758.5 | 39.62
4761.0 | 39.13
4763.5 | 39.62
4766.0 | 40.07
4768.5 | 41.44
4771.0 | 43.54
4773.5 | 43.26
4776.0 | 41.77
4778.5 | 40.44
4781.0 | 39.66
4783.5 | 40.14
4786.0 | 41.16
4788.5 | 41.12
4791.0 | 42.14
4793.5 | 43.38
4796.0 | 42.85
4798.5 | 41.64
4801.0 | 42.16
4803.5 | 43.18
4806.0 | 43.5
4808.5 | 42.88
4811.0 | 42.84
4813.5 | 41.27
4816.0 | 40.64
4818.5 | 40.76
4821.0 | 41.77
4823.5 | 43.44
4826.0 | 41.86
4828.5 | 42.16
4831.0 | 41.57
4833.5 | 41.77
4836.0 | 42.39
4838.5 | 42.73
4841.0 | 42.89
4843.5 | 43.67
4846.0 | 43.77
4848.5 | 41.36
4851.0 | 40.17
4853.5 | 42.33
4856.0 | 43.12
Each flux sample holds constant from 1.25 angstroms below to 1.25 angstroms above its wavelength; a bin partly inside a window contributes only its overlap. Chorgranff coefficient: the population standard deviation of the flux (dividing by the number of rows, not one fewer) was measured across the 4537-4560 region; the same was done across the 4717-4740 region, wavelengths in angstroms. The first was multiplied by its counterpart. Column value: 1.1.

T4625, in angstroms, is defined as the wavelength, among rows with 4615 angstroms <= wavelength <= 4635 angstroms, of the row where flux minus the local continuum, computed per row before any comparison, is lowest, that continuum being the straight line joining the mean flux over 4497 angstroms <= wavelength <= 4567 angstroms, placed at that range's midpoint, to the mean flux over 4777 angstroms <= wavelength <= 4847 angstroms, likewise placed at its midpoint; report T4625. 4616.0 angstroms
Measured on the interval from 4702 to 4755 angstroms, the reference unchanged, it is 4753.5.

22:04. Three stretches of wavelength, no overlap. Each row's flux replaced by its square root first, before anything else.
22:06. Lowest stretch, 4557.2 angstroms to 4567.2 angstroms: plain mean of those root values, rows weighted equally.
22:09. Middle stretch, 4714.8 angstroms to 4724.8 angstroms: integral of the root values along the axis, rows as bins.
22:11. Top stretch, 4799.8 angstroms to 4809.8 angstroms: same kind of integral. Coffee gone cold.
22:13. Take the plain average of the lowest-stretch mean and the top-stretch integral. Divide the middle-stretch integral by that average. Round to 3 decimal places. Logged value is 1.864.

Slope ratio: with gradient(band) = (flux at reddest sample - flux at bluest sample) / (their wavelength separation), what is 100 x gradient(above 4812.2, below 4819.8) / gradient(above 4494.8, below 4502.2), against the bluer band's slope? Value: 37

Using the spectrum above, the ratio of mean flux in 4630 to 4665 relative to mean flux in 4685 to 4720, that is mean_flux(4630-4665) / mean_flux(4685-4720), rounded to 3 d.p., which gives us 1.016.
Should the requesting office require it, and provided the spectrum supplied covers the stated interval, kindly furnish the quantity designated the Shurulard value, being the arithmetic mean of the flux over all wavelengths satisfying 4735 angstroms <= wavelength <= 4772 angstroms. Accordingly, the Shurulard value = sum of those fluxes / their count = 42.9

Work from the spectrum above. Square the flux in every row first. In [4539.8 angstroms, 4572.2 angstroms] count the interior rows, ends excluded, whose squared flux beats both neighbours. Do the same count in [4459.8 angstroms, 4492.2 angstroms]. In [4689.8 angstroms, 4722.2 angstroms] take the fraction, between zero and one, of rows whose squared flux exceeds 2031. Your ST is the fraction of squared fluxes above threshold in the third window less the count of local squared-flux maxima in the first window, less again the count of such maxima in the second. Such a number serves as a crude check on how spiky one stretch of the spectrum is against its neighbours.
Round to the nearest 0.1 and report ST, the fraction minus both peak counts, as -5.2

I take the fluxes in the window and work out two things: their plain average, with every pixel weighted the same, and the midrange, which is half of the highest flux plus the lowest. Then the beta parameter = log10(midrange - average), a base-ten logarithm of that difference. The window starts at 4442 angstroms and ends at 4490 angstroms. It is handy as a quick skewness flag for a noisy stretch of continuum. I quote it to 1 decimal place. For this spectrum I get 0.2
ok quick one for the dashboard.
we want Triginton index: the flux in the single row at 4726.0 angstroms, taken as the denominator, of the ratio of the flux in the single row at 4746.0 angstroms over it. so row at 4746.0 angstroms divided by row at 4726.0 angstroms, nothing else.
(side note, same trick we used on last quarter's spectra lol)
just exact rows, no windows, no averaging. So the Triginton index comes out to 1.03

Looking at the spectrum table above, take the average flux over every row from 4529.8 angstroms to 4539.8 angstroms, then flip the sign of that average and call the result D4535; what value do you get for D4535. -47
